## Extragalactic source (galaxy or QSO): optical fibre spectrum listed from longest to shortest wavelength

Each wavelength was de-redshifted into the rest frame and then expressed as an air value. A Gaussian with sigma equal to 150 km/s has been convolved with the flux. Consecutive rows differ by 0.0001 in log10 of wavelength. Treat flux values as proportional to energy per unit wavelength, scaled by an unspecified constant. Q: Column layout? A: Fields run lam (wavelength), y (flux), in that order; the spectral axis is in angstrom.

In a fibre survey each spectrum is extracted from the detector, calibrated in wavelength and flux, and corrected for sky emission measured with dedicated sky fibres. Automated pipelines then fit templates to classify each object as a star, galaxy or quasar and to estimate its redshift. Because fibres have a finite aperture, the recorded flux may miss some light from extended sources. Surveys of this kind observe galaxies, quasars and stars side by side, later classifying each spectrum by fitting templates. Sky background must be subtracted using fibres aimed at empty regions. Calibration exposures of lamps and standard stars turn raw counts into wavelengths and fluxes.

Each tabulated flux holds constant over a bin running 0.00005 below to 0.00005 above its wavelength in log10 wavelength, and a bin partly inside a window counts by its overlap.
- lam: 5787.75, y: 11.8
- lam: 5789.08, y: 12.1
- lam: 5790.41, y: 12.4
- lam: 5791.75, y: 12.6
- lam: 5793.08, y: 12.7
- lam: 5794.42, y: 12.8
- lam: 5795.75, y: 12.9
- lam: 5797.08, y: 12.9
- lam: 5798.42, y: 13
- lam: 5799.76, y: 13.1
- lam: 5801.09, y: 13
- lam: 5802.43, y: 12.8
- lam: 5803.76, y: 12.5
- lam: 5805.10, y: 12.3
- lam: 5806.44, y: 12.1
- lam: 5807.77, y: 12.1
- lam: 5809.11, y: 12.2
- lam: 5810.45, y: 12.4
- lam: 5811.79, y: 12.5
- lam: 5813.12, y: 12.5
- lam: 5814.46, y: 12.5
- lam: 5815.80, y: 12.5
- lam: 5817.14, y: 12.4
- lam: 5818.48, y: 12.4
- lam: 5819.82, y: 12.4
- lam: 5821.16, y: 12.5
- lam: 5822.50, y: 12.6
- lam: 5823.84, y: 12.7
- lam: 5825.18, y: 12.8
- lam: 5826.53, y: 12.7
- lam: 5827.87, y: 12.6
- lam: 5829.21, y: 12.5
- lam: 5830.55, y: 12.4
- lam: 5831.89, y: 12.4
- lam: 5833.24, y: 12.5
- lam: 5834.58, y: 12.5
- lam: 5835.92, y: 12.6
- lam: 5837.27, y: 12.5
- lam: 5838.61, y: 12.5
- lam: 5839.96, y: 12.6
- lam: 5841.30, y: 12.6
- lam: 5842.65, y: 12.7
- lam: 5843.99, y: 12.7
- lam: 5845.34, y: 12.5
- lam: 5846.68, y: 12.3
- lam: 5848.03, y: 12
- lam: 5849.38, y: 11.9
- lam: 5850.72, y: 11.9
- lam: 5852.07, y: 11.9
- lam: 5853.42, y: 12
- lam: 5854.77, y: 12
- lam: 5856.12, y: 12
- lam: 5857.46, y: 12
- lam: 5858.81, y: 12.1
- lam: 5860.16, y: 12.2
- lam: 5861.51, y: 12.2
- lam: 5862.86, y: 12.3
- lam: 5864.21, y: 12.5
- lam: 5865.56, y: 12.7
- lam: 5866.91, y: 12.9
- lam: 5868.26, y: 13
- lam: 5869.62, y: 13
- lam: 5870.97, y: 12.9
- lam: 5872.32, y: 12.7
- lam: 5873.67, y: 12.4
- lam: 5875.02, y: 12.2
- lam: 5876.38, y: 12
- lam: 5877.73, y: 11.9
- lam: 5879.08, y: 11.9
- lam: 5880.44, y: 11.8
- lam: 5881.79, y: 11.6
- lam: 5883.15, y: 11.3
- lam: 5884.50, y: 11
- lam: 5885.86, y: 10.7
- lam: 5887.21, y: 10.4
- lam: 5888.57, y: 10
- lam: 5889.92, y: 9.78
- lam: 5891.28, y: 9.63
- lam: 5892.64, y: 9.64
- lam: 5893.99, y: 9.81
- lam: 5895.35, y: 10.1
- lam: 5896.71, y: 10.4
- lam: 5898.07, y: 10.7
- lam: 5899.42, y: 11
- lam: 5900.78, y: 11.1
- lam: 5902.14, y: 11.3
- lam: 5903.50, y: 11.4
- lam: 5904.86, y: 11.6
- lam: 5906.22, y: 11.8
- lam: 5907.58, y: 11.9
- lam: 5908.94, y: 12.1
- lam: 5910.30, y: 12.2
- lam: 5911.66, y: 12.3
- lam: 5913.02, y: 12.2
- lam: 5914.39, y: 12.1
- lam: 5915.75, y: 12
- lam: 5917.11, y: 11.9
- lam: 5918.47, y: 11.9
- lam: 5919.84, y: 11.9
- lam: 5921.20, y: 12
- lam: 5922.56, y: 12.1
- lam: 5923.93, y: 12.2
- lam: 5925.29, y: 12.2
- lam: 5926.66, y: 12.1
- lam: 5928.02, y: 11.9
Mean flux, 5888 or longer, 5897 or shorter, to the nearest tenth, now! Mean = 9.9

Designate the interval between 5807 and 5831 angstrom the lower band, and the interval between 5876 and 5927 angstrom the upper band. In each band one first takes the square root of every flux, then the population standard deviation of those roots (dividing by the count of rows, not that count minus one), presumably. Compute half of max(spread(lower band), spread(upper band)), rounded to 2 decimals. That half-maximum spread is 0.06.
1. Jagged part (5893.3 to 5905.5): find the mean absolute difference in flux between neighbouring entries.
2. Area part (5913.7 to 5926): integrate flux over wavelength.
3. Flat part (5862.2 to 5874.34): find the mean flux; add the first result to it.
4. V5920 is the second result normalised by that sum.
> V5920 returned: 11.4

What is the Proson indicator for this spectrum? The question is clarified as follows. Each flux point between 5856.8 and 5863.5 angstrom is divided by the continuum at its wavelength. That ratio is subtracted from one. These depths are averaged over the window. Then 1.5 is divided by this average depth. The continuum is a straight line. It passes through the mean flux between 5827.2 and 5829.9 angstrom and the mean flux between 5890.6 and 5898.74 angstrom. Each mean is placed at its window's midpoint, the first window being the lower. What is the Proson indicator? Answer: -21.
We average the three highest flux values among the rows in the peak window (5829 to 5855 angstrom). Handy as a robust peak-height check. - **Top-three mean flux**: 12.7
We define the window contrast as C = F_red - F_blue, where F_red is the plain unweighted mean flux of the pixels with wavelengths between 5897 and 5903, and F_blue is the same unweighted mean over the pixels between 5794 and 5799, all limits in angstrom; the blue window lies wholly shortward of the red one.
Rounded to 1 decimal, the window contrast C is -1.9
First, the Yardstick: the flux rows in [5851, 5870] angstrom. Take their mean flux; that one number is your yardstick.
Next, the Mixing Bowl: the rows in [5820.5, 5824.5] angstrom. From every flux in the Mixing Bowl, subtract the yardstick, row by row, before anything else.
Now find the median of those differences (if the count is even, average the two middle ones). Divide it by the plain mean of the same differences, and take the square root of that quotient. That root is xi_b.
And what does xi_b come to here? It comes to 1.00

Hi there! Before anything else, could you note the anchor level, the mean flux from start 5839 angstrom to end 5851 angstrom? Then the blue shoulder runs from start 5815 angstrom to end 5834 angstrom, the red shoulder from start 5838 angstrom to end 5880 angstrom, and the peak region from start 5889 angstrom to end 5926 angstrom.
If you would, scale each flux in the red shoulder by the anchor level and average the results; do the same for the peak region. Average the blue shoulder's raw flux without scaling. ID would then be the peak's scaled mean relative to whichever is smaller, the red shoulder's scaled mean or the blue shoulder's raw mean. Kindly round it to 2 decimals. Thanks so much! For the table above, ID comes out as 0.92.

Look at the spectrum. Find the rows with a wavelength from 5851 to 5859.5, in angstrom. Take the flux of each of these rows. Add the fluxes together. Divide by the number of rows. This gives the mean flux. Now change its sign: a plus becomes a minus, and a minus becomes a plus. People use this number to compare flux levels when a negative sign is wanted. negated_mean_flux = -12.0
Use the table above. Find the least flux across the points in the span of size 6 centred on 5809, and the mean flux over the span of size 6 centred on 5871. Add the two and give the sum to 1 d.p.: 24.9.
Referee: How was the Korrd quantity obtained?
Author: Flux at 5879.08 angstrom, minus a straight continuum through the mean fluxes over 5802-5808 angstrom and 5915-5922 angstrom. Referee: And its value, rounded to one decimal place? -0.2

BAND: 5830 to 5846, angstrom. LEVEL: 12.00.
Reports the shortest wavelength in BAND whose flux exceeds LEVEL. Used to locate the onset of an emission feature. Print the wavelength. 5830.55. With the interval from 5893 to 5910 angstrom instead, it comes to 5908.94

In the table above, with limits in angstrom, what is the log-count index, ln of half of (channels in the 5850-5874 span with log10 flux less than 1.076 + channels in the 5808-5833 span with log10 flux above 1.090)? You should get 2.3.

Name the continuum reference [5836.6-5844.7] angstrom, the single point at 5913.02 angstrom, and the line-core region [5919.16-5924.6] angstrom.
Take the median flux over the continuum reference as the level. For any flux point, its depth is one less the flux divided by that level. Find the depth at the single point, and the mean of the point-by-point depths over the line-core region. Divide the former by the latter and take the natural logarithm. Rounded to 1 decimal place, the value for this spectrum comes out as -0.3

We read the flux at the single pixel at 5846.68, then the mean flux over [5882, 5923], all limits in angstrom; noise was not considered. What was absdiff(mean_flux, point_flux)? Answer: 1.1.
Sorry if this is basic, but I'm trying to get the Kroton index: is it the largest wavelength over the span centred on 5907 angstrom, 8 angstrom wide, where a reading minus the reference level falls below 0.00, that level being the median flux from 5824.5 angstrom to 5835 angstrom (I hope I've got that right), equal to 5910.30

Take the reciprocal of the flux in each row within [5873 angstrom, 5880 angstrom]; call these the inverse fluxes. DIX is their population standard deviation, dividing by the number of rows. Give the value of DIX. 0.0013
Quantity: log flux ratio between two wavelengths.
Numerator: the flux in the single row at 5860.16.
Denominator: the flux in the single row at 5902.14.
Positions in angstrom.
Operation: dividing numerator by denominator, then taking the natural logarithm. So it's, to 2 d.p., 0.08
